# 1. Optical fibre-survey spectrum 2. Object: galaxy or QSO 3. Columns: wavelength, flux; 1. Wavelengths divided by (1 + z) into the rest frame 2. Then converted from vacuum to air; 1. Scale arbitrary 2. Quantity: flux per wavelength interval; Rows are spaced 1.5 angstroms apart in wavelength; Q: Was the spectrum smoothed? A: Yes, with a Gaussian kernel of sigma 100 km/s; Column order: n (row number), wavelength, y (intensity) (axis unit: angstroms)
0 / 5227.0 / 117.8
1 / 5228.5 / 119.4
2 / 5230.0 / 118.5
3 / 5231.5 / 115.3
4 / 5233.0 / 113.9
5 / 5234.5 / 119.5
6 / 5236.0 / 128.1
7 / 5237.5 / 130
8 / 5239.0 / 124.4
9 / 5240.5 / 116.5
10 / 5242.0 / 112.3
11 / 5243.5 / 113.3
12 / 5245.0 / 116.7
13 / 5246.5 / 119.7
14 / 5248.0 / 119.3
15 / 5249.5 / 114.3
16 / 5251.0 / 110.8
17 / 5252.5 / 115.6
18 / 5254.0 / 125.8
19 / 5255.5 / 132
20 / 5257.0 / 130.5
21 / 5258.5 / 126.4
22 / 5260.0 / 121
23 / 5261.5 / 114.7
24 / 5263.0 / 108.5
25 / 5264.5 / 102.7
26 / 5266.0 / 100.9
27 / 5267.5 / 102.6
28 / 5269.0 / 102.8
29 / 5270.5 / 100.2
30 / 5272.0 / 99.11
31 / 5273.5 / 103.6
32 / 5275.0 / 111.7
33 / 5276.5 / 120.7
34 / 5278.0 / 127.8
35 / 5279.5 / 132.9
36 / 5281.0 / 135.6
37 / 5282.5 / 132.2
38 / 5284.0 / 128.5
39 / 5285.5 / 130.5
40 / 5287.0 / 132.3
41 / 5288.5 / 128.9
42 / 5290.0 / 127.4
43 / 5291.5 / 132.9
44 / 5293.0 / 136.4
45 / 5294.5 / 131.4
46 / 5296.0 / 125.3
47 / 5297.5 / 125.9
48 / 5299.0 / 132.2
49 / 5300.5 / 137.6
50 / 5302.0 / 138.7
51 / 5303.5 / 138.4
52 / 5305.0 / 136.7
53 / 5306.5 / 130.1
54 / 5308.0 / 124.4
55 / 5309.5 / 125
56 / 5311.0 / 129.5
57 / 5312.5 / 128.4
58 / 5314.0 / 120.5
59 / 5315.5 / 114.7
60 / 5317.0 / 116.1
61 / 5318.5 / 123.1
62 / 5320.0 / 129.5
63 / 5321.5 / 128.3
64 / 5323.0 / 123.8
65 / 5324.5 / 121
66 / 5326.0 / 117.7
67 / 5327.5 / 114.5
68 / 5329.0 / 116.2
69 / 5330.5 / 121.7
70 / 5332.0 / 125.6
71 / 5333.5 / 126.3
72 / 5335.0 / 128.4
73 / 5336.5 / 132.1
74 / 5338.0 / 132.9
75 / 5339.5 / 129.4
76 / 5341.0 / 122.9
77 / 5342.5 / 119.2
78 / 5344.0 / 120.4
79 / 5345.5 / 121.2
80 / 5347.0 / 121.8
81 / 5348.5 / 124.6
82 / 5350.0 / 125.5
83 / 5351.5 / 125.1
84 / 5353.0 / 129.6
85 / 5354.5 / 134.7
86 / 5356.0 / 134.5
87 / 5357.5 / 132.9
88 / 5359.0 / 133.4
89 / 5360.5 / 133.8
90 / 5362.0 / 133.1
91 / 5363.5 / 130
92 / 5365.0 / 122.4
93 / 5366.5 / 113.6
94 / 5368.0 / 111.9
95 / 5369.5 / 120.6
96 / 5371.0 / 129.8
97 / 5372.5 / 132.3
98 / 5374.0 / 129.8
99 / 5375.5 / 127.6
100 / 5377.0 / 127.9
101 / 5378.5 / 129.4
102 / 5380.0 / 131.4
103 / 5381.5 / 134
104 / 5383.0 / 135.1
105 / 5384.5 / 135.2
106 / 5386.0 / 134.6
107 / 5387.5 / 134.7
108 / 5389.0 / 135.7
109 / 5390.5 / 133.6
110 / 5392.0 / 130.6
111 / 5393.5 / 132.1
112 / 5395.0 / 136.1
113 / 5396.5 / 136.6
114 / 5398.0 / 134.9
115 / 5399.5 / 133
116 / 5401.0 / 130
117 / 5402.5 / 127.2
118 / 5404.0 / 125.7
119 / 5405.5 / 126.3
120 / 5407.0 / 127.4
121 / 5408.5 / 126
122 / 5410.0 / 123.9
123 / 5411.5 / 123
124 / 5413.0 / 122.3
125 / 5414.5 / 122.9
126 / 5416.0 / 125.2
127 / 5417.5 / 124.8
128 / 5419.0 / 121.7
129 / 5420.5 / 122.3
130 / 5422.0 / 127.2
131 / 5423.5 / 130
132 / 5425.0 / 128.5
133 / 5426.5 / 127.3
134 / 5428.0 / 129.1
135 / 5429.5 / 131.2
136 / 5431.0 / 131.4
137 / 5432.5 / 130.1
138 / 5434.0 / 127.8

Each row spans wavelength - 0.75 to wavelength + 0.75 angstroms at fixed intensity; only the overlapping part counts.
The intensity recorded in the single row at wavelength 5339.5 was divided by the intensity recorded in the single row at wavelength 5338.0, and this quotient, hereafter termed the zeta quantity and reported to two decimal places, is 0.97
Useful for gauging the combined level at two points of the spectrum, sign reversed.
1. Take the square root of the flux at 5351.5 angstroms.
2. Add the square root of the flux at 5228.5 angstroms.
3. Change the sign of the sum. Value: -22.11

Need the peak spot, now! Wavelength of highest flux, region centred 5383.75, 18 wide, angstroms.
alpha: 5389.0 angstroms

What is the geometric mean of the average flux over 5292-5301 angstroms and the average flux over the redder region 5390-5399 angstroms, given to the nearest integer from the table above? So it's 133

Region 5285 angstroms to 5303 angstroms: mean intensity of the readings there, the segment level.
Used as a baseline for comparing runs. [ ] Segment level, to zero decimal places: 132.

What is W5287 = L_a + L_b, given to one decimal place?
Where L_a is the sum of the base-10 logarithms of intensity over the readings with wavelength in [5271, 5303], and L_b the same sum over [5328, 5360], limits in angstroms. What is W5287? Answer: 88.3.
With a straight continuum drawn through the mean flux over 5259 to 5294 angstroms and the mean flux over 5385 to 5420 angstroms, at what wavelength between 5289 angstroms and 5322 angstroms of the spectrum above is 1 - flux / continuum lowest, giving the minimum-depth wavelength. 5302.0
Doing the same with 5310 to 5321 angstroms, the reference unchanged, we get 5311.0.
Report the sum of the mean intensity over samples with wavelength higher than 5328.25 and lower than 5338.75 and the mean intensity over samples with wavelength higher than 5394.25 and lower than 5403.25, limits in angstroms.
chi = 259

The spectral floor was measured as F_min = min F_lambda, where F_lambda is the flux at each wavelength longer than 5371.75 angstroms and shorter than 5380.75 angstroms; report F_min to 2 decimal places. 127.60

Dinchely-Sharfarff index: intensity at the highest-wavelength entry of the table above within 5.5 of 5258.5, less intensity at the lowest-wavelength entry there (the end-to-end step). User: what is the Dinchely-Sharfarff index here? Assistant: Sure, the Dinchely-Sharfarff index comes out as -17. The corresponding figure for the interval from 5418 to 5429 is 7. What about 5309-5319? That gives -2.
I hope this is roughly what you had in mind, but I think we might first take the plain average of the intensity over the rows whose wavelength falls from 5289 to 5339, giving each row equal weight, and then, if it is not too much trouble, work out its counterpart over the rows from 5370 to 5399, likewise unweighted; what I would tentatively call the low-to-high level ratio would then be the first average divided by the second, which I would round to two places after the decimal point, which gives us 0.96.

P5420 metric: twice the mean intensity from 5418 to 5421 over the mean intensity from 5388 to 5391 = 1.8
